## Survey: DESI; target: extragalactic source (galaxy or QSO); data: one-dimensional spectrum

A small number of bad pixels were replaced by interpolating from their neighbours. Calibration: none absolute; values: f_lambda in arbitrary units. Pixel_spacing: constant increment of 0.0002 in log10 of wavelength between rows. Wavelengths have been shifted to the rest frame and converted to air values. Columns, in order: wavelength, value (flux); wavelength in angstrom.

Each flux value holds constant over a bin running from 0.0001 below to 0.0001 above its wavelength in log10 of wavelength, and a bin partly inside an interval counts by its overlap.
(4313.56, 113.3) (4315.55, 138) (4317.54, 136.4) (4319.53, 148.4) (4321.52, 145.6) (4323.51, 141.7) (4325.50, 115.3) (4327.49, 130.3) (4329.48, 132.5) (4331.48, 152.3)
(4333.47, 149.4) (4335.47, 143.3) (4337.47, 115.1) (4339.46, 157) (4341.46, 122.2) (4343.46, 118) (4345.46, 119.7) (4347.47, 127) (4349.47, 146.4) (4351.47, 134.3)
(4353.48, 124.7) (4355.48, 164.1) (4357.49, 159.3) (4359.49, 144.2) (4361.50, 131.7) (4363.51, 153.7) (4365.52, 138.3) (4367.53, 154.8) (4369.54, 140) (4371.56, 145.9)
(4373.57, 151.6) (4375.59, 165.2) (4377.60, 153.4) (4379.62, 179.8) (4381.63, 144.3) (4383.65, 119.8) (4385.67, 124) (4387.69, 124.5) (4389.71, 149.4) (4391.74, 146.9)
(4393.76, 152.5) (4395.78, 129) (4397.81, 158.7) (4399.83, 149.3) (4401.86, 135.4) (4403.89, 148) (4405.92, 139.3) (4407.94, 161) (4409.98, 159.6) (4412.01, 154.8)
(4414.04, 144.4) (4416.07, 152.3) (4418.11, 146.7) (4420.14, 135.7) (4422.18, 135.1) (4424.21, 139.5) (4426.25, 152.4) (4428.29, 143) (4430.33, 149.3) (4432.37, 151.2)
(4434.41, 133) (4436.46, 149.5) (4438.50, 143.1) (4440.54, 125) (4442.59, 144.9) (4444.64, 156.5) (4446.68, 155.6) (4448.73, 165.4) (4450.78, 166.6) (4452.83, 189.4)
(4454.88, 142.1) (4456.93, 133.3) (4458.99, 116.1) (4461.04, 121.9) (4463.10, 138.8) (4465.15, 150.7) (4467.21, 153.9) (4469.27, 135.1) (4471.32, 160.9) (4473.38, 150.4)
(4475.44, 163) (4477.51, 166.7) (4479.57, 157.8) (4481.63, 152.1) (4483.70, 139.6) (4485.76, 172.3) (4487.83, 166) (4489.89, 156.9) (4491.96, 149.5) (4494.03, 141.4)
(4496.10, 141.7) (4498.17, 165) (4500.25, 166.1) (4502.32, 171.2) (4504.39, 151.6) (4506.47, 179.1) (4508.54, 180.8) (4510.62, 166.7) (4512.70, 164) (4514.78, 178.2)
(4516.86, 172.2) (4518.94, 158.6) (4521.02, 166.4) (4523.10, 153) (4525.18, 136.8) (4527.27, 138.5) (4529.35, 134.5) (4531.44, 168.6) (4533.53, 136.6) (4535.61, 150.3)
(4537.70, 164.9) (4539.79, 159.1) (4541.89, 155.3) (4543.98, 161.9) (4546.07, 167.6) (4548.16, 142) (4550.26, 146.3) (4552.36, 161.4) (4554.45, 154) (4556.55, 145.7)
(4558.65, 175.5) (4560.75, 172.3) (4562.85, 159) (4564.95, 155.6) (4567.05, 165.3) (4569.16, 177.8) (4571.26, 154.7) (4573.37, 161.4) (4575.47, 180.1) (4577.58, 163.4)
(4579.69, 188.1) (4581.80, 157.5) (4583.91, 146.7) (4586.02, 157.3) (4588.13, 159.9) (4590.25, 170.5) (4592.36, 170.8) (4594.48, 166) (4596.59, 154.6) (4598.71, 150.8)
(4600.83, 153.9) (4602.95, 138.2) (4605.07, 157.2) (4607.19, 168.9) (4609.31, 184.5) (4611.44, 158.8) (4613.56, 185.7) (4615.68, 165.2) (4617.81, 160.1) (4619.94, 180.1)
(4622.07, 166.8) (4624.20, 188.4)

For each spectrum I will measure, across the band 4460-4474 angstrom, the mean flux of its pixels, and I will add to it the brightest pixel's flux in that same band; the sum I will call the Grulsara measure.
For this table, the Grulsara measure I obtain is 305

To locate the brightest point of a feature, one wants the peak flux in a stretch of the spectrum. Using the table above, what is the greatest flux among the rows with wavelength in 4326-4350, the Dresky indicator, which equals 157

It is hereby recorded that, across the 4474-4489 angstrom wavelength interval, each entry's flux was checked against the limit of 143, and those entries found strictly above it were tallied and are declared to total 6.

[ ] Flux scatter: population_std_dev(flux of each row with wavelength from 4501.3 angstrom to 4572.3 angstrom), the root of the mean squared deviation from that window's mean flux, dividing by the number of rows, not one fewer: 12.9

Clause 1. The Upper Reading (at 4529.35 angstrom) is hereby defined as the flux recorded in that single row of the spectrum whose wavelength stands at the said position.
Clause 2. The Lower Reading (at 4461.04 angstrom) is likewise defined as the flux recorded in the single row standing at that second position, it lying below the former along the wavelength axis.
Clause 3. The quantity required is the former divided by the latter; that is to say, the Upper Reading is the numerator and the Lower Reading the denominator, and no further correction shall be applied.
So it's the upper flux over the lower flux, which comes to 1.10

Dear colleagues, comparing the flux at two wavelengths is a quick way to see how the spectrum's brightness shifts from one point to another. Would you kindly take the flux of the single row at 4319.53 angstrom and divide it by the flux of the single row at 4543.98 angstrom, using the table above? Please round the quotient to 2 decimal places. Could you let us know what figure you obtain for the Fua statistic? 0.92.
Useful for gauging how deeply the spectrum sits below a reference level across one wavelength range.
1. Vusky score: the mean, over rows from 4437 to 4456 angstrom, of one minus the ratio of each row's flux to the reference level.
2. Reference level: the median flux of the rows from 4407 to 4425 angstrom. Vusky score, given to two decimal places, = -0.05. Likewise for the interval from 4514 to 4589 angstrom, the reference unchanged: -0.08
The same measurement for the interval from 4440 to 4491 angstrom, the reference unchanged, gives -0.03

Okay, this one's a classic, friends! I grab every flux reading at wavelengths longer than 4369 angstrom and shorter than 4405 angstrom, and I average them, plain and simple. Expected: 145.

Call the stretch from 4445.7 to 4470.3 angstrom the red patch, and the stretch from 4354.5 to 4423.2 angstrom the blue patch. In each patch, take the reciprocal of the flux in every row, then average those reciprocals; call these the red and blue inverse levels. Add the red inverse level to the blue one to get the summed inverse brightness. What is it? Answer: 0.0138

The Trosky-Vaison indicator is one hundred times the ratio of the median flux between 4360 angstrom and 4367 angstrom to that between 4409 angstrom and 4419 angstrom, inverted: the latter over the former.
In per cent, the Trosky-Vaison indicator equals 110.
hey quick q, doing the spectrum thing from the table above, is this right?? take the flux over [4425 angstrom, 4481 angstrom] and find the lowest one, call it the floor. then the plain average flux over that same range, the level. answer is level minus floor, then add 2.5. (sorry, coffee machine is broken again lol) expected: 35.1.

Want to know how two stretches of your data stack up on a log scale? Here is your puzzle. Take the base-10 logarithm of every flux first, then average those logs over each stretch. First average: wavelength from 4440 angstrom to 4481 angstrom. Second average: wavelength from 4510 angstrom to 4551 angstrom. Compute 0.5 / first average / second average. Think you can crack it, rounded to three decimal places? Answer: 0.105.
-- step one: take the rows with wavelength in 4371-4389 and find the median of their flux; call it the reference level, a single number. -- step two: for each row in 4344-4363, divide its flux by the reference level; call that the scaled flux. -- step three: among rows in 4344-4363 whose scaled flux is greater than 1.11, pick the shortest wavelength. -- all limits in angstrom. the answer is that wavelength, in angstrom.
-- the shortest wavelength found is 4355.48 angstrom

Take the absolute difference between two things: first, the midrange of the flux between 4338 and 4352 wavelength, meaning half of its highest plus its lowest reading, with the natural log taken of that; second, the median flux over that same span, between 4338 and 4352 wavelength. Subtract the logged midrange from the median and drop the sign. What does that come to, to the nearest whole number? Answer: 122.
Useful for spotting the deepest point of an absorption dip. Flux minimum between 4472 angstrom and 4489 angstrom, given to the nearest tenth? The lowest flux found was 139.6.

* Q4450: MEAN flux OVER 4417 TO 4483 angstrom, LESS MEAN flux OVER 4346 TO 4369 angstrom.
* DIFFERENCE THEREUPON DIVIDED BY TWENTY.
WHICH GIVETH 0.2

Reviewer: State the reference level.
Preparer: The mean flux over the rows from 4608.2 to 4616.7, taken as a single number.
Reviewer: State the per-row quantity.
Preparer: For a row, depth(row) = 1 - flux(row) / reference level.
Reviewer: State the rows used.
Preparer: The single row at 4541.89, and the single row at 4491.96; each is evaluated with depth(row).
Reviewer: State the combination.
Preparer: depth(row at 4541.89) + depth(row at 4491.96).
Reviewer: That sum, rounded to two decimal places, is 0.24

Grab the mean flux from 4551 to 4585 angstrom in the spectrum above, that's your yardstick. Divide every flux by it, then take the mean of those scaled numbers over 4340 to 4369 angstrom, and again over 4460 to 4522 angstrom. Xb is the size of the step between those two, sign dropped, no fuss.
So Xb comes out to 0.12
